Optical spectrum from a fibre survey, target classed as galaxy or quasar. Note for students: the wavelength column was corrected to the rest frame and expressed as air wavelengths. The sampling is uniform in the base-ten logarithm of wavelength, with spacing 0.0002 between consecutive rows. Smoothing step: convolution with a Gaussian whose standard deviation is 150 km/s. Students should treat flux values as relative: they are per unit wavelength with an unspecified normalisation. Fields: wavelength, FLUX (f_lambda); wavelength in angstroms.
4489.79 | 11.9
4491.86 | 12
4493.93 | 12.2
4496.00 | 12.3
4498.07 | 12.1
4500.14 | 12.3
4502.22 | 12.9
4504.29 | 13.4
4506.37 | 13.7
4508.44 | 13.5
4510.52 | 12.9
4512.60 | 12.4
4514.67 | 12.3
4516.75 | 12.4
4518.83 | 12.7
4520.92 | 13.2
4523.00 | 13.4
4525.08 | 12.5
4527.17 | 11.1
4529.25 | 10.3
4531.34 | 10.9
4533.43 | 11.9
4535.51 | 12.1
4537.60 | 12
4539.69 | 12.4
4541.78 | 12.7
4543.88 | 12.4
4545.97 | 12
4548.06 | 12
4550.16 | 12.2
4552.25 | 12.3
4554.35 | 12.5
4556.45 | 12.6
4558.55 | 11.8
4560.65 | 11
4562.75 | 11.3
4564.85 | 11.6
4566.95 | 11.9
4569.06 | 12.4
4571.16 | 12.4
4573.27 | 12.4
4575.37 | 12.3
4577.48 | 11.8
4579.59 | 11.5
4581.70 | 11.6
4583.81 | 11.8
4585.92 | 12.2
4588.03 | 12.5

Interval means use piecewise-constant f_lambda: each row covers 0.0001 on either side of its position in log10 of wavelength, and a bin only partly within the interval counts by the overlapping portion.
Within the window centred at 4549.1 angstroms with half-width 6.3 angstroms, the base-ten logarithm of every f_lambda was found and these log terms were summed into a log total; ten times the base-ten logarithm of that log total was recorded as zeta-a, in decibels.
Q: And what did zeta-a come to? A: 8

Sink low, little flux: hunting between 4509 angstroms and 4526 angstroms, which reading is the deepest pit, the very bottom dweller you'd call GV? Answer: 12.3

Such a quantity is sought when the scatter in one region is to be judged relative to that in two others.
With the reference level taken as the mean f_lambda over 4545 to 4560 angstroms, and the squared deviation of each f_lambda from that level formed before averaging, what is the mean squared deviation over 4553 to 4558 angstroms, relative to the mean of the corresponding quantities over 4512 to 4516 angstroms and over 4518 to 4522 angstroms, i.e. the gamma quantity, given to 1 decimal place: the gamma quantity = 0.4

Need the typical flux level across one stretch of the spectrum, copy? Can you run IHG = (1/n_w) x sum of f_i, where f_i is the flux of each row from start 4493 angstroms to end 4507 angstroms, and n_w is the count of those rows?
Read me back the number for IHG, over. 12.7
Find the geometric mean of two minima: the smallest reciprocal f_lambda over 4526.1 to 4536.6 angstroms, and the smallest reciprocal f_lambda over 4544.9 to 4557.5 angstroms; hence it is 0.0810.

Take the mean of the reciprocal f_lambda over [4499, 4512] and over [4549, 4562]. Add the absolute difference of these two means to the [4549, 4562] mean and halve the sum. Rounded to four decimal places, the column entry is 0.0449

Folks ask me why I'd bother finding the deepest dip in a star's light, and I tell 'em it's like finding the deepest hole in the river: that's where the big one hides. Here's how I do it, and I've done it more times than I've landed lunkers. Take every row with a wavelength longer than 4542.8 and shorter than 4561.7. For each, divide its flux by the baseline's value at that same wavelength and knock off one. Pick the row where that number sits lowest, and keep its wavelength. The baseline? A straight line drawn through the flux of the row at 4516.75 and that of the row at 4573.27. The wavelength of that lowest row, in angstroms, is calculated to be 4560.65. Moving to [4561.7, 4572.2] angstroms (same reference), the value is 4562.75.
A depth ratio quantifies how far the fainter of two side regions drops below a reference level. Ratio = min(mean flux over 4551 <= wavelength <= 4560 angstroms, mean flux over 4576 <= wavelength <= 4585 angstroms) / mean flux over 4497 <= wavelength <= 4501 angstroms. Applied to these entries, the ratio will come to 0.96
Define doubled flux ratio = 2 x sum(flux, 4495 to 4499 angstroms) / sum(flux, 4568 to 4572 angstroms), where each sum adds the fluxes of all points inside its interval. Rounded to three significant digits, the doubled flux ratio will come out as 1.97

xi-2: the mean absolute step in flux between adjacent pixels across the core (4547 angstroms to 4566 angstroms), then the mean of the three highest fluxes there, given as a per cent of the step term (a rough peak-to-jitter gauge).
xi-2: 3562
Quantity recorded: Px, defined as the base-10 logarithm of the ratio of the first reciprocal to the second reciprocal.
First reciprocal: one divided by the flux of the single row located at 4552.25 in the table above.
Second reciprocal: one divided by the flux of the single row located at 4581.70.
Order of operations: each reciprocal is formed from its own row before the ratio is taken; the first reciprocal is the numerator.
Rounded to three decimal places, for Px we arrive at -0.025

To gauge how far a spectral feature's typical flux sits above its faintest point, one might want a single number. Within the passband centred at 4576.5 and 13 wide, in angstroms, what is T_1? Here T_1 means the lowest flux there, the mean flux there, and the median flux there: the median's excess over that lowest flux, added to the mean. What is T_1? 12.6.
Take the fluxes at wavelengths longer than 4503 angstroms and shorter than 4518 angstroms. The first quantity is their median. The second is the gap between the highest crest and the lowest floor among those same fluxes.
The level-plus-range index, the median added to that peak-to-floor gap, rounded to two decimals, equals 14.30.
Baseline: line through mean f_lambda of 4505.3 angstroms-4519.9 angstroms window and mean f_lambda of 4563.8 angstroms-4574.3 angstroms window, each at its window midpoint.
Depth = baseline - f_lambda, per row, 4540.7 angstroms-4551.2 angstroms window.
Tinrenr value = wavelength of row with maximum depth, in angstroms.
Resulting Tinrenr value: 4545.97 angstroms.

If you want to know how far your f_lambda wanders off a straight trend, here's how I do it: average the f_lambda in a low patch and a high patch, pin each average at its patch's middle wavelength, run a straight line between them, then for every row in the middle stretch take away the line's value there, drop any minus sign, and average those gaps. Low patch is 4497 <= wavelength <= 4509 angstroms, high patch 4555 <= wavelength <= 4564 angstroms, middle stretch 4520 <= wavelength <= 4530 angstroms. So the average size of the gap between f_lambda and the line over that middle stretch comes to 1.0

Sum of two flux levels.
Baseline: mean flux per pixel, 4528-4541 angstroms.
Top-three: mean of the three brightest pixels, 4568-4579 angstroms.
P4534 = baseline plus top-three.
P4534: 24.0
